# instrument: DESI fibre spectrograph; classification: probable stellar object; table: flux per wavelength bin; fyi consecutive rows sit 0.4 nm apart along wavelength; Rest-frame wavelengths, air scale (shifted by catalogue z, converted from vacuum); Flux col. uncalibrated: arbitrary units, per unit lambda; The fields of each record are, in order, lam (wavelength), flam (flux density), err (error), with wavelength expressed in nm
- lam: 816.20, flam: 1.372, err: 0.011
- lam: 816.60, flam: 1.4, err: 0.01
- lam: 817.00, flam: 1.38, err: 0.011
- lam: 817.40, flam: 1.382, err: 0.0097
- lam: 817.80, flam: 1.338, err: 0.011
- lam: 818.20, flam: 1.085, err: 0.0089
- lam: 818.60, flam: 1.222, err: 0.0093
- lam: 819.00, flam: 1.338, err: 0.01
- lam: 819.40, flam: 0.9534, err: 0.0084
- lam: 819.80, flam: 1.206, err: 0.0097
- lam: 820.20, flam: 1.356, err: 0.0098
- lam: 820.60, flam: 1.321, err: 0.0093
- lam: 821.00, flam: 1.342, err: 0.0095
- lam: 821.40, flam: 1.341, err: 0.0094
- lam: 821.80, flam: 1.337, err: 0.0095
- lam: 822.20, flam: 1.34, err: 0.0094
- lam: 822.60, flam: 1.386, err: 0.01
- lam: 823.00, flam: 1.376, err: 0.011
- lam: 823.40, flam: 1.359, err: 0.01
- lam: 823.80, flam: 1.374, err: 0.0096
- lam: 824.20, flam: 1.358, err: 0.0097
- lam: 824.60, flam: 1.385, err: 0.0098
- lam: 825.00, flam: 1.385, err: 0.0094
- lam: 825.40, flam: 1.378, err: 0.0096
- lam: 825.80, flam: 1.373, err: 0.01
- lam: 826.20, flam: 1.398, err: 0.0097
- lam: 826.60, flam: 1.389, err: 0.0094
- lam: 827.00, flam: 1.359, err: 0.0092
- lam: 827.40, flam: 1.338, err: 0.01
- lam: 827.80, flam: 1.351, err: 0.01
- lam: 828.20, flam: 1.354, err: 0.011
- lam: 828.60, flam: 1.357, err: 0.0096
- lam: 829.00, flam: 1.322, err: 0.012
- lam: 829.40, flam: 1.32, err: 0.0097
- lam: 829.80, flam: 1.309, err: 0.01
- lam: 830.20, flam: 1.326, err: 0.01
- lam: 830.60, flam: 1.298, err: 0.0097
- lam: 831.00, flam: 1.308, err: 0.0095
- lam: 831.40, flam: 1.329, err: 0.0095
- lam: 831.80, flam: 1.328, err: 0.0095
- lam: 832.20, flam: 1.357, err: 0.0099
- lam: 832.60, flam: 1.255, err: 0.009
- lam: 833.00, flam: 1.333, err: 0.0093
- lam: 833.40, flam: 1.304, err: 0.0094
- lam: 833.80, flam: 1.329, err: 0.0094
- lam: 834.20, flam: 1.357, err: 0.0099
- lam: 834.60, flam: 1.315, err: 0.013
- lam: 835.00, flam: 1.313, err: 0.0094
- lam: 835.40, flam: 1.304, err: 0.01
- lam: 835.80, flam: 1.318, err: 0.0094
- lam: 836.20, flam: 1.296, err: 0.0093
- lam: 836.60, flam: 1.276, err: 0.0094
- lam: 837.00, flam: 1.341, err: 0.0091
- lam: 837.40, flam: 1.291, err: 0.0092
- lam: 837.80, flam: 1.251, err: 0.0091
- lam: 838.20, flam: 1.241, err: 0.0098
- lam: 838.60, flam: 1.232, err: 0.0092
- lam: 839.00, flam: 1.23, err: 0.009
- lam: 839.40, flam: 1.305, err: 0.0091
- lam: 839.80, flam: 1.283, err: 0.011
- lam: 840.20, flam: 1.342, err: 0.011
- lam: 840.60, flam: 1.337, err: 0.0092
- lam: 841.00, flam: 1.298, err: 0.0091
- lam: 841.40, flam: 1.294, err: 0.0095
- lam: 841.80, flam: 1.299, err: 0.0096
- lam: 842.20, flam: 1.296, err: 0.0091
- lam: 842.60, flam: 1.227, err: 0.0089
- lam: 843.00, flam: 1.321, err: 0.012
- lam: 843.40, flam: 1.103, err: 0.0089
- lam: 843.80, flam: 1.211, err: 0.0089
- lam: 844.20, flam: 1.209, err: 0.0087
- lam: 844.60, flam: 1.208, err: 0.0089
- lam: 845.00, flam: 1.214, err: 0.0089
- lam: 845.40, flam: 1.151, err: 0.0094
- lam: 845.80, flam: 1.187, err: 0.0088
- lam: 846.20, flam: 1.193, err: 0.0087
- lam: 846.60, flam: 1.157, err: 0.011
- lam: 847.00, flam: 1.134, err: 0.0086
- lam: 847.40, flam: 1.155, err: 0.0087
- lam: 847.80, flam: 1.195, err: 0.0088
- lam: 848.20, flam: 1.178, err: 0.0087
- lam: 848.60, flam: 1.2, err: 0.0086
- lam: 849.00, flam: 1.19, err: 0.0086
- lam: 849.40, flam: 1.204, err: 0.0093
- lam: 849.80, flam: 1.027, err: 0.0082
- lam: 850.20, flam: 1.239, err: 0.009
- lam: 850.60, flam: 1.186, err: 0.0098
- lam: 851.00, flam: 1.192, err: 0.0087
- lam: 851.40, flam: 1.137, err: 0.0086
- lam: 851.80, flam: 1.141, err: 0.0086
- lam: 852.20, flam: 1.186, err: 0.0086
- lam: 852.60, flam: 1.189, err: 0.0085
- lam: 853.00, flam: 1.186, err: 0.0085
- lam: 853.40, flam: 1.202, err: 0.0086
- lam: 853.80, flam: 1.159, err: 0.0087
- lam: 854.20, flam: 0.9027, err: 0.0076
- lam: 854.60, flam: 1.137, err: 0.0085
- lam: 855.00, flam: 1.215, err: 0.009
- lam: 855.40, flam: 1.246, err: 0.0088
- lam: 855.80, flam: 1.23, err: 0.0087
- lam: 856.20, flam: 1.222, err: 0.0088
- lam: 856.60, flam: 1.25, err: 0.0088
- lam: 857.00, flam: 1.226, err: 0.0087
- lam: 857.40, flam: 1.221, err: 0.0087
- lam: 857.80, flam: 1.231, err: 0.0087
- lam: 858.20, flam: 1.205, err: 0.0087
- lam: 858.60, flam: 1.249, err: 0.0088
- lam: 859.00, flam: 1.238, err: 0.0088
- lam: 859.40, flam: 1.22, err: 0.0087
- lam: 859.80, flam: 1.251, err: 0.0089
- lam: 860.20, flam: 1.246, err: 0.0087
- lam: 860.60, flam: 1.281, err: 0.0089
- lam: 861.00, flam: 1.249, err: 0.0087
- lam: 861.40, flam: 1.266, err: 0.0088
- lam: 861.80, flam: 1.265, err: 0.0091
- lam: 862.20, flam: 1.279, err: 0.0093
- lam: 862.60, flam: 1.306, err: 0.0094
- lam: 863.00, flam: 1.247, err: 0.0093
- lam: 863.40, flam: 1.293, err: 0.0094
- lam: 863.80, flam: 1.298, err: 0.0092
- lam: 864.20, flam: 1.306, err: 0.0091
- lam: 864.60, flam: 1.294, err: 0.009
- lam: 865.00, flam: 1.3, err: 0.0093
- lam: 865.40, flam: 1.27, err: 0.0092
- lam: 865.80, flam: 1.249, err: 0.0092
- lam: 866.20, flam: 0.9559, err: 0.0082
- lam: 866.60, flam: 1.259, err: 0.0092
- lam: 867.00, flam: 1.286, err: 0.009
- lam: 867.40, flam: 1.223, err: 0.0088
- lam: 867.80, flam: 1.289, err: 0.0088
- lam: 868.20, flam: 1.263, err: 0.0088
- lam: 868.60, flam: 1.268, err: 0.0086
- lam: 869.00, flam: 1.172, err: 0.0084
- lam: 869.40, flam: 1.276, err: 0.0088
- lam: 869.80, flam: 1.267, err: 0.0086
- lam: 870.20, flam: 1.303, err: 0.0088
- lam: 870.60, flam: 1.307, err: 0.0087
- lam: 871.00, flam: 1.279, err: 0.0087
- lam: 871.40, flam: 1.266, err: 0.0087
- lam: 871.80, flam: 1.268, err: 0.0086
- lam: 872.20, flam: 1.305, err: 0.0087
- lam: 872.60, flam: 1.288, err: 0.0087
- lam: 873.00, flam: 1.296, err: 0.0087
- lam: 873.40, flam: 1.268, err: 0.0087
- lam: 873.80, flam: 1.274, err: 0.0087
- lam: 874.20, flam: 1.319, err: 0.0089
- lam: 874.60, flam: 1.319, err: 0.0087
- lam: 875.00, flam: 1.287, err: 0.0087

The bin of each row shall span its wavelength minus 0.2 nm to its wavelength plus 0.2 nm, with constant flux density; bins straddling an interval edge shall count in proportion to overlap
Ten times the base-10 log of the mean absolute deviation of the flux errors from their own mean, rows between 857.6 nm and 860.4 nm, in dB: -42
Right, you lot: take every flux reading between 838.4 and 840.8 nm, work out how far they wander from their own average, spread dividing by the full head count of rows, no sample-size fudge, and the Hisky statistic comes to 0.0450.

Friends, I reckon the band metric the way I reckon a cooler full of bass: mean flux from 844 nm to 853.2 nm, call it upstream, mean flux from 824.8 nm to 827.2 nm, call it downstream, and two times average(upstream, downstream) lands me 2.56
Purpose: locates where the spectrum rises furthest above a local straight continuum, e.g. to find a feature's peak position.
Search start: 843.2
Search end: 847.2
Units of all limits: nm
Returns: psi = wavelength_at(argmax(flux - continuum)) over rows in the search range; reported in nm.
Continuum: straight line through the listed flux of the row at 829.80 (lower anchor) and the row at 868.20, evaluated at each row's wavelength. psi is 845.00 nm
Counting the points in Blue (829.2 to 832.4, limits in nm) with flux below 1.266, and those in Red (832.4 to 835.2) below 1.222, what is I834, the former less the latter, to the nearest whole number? 0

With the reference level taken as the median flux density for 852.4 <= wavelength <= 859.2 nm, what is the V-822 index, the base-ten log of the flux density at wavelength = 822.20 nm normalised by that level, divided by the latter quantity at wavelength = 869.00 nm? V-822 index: -2.3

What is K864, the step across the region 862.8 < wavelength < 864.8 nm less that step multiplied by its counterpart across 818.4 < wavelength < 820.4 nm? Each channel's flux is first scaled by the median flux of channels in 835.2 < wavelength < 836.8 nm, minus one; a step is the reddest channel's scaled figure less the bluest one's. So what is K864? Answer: 0.03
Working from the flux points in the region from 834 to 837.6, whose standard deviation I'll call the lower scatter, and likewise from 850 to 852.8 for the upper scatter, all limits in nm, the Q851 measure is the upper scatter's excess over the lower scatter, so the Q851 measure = 0.01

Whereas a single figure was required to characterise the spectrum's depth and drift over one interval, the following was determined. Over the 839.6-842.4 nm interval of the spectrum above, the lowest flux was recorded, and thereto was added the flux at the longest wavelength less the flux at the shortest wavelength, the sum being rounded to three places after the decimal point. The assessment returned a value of 1.296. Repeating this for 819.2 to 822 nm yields 1.337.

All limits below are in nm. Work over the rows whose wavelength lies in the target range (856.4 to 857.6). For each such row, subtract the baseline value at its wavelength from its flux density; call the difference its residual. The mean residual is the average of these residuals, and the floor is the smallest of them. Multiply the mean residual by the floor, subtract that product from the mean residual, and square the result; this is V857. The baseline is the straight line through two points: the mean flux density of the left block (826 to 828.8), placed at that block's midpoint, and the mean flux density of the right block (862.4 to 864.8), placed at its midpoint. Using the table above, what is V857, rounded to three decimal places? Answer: 0.006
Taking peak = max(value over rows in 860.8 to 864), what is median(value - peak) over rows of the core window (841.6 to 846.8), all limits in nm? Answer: -0.10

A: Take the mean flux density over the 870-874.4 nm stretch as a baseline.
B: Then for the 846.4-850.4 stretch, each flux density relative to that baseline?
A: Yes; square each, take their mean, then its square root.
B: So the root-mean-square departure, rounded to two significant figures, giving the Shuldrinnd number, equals 0.13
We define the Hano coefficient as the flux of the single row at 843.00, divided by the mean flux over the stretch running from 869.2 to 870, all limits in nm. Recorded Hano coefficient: 1.04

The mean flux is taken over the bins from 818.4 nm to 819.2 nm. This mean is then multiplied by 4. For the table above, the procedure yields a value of 5.12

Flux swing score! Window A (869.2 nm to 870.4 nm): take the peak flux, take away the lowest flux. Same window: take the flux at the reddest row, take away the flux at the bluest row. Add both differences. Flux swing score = 0.06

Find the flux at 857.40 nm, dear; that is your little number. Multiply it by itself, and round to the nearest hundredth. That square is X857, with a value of 1.49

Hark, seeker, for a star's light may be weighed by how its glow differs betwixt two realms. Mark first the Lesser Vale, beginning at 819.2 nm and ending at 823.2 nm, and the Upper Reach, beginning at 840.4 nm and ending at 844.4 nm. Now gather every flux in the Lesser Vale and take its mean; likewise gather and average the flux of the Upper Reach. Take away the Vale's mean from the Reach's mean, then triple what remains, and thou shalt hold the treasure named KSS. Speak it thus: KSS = -0.11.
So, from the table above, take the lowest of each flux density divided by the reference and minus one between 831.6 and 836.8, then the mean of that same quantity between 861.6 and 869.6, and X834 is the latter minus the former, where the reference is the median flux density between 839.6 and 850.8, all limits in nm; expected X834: 0.00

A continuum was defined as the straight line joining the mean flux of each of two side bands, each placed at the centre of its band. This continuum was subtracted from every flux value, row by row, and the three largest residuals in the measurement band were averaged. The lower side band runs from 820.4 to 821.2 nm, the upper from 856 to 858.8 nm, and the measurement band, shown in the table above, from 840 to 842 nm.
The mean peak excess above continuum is 0.051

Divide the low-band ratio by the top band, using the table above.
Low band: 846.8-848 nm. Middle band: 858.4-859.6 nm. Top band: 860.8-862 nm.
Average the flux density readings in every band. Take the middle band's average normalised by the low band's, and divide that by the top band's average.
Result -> 0.844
